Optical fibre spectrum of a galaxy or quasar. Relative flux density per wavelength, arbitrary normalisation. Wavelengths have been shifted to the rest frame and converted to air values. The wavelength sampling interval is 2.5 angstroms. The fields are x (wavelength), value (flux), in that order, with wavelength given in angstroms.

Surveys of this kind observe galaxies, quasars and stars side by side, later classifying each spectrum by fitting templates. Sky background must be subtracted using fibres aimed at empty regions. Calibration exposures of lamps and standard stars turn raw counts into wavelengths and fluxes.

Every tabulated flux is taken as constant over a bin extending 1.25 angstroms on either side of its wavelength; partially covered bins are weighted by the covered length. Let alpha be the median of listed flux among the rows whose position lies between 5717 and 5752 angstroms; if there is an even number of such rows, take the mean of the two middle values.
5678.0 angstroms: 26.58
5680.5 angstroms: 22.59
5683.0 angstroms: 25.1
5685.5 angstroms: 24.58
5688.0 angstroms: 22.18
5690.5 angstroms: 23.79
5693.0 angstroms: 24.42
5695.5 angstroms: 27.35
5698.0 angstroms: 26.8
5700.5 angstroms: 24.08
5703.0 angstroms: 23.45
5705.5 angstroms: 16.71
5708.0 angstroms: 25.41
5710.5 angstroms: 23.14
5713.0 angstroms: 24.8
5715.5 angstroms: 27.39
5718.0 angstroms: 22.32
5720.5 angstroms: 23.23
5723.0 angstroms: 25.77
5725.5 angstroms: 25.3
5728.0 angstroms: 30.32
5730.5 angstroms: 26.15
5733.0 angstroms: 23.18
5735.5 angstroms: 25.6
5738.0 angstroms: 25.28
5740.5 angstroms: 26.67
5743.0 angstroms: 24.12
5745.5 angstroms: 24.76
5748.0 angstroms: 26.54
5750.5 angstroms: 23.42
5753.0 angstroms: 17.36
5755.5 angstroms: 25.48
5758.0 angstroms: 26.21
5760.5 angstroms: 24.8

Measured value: 25.3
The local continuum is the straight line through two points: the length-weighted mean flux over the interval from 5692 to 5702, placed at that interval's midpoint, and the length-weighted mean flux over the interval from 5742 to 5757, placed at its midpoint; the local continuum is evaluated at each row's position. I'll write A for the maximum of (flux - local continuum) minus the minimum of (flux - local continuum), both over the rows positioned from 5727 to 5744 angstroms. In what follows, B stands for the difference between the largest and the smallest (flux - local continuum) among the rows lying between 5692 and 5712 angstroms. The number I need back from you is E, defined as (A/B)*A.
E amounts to 5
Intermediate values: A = 7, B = 10.3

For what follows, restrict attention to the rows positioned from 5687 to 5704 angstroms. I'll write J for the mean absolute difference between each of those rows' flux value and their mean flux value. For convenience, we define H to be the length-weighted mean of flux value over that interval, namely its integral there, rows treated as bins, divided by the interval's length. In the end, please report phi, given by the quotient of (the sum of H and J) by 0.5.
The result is 52.1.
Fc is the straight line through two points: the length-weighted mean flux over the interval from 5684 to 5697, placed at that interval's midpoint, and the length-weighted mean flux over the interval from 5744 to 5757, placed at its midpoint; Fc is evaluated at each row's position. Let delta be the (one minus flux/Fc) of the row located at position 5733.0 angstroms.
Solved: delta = 0.03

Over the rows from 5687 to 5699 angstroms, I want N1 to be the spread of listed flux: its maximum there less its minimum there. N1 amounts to 5.2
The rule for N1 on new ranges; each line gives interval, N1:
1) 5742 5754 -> 9.2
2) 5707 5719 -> 5.1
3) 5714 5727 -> 5.1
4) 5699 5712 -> 8.7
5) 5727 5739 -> 7.1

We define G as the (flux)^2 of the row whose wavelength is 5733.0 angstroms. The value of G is 537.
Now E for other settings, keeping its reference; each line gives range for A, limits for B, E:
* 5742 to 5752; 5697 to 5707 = 1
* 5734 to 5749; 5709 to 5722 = 1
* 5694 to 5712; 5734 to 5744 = 43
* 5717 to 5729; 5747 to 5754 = 8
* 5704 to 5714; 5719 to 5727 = 29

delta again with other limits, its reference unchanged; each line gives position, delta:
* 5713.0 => -0.03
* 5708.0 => -0.05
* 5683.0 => -0.02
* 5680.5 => 0.08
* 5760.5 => -0.06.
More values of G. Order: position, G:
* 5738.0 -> 639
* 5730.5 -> 684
